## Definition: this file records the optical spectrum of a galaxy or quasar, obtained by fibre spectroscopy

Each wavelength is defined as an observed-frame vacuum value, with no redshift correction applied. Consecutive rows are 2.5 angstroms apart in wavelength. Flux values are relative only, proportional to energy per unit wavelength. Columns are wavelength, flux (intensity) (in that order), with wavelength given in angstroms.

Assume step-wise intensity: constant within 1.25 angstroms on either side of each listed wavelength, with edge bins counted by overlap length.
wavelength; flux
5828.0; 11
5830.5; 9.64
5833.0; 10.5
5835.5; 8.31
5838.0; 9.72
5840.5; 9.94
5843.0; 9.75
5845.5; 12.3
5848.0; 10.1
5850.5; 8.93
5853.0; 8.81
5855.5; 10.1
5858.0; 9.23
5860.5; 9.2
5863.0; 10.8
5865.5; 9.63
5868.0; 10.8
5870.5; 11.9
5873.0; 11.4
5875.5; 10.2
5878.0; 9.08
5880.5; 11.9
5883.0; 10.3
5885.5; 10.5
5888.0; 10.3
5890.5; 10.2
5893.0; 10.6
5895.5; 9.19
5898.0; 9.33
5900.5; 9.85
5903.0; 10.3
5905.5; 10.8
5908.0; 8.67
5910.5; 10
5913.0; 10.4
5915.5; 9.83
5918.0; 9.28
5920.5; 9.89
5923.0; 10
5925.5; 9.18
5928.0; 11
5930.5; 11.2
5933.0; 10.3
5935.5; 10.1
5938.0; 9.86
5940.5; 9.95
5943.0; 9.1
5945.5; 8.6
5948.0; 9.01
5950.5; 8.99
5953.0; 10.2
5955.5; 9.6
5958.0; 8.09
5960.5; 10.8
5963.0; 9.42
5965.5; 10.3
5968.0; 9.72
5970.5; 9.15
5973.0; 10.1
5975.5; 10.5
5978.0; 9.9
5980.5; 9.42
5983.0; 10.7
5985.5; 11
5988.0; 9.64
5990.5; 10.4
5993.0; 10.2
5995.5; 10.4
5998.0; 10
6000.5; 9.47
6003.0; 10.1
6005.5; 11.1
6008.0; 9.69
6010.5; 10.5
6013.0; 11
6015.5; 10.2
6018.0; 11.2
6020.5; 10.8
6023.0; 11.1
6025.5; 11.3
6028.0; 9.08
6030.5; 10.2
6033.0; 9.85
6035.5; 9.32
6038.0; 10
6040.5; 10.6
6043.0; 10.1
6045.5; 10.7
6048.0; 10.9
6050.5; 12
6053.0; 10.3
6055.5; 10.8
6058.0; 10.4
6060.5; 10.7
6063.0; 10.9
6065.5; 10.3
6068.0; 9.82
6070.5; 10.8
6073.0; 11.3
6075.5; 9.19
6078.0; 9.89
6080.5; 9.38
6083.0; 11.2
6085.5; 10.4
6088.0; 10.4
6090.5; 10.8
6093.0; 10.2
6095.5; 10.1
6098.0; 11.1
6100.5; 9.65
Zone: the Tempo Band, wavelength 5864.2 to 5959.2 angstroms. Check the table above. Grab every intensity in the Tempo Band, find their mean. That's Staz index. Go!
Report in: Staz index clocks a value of 10.0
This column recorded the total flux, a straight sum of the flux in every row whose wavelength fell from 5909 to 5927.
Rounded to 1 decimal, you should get 68.6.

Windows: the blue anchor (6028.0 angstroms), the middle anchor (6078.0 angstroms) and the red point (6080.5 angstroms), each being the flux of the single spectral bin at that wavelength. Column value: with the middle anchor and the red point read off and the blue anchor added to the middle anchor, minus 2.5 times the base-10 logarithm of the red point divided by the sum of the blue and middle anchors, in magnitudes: 0.765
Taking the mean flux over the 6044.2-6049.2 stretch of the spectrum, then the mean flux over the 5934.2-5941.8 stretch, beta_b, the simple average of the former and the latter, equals 10.4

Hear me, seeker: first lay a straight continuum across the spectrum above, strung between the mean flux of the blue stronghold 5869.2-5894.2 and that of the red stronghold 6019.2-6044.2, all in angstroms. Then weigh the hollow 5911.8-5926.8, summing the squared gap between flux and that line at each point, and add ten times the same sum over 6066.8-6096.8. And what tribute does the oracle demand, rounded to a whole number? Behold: 58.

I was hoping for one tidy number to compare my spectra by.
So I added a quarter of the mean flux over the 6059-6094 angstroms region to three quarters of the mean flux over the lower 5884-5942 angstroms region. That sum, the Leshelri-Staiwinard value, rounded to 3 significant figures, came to 10.1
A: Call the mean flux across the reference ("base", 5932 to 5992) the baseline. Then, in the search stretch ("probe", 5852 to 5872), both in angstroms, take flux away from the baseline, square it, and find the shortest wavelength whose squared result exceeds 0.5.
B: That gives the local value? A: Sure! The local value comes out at 5853.0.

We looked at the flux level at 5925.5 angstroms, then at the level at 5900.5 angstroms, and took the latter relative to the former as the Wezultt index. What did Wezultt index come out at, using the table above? 1.07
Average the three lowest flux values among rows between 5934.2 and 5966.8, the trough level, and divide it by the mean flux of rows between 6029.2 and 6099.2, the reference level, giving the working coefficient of 0.822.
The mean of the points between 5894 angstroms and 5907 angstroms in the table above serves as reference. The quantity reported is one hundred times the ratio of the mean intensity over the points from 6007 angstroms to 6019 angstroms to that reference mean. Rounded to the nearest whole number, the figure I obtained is 106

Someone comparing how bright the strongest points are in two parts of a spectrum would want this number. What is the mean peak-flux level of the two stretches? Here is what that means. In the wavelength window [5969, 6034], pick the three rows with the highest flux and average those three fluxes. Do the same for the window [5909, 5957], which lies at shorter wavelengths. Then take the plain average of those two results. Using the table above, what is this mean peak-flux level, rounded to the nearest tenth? 11.0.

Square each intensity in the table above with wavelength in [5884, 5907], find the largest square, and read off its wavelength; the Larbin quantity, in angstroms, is 5905.5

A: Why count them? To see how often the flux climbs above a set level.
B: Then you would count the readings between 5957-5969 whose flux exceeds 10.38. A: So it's 1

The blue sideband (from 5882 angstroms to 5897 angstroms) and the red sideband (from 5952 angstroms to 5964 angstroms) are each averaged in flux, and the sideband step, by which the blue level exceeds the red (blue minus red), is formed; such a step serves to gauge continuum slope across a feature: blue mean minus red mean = 0.6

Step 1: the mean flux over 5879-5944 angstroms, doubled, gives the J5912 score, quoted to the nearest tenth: 20.2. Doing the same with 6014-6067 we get 21.0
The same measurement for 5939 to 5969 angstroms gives 19.0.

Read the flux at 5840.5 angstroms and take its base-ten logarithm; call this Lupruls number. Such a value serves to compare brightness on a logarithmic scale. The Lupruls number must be 1.00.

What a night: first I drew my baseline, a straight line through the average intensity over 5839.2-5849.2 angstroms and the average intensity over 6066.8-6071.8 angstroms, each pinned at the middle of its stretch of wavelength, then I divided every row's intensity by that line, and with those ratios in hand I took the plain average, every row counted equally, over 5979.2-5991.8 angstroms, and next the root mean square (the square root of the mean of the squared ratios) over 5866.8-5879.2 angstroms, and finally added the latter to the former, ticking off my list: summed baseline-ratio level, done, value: 2.01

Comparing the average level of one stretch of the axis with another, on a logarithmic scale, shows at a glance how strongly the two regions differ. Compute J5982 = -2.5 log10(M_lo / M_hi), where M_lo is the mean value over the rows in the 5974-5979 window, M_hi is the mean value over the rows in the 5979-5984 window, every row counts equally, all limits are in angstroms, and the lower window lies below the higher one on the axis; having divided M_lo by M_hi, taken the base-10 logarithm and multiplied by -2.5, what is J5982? -0.02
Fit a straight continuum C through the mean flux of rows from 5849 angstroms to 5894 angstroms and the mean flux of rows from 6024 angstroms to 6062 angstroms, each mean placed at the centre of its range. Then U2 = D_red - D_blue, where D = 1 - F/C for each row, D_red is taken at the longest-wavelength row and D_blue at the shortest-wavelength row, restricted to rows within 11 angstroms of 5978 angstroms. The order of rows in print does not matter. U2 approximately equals 0.010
